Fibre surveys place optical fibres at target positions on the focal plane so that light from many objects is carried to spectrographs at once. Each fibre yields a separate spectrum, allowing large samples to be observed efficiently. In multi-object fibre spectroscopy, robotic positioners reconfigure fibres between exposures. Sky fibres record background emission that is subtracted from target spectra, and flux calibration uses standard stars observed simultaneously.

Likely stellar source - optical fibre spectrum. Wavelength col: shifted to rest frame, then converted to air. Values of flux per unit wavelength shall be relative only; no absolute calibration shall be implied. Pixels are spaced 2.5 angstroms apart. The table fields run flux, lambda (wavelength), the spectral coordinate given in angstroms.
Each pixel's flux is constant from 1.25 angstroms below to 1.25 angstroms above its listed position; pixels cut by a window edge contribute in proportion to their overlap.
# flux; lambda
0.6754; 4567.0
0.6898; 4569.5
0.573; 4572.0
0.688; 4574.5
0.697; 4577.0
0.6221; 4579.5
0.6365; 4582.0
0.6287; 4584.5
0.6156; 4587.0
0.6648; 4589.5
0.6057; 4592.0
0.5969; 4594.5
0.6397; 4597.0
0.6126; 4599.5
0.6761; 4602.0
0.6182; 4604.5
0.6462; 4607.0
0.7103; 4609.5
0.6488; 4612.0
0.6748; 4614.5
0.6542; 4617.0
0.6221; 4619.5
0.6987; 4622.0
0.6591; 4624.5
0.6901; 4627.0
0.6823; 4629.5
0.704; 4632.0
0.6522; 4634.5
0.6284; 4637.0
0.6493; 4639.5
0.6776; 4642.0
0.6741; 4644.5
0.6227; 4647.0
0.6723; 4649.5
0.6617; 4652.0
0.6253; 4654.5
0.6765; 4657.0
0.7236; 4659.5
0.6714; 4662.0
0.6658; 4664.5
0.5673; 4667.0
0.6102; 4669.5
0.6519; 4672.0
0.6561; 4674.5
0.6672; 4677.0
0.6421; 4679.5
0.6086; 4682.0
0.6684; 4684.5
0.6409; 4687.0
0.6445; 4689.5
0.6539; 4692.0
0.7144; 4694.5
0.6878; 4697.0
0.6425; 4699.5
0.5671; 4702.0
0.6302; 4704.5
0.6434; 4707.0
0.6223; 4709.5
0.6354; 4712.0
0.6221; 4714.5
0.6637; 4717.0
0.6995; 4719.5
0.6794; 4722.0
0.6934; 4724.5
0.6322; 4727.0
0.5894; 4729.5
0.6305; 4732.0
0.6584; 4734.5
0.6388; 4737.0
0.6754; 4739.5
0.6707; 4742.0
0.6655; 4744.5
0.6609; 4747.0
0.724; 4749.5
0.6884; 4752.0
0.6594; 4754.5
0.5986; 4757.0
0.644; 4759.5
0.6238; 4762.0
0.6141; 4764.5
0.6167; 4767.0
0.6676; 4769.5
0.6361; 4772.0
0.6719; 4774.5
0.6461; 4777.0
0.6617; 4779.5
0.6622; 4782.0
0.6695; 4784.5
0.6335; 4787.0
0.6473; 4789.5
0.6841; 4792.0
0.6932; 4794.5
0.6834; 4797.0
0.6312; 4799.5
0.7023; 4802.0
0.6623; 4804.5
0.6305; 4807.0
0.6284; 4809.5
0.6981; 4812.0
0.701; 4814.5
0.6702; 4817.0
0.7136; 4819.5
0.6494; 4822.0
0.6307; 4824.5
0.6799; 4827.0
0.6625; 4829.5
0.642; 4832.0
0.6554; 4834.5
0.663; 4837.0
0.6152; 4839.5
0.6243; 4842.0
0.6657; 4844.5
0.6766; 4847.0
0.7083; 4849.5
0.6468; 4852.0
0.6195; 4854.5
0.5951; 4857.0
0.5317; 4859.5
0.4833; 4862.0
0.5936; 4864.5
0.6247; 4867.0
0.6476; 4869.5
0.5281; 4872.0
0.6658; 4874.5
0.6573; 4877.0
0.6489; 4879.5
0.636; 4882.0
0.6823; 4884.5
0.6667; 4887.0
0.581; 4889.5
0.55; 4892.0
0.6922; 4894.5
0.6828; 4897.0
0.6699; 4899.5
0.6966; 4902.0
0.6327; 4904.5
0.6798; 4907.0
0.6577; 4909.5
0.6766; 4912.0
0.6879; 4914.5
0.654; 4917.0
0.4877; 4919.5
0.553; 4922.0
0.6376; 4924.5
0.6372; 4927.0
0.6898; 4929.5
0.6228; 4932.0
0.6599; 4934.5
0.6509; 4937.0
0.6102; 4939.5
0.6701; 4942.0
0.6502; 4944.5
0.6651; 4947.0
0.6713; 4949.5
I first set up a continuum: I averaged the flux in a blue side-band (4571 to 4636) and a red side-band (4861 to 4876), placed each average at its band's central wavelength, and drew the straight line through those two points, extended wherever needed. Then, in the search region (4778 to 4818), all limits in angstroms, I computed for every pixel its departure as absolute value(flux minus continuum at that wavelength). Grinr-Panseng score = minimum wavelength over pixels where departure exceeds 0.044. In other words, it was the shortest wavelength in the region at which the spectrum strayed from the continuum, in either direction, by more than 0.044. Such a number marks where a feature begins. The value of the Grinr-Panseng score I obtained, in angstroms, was 4779.5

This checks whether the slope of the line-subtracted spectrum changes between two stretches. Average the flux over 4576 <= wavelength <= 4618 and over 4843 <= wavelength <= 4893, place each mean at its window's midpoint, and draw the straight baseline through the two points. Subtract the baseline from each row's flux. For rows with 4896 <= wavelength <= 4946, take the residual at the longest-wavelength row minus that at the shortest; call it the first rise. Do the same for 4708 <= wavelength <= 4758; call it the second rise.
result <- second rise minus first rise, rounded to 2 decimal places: 0.01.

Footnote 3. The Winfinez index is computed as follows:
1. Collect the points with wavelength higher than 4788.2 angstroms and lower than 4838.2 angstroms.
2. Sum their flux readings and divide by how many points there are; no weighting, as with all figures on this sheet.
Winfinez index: 0.666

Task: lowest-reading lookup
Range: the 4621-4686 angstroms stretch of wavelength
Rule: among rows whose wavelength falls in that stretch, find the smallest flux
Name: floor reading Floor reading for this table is 0.5673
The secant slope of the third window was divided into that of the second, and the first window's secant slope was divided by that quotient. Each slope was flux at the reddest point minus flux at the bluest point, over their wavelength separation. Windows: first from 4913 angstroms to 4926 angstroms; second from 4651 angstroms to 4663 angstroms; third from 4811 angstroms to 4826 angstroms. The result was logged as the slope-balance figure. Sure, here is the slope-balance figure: 0.028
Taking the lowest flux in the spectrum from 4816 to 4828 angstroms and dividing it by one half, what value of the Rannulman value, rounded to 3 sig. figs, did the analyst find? 1.26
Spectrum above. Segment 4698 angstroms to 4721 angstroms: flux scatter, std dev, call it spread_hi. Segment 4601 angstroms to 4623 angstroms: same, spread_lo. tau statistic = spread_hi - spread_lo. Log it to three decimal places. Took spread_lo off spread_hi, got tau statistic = 0.004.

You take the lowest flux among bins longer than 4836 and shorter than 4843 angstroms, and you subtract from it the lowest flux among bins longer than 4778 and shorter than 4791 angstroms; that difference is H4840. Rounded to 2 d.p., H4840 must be -0.02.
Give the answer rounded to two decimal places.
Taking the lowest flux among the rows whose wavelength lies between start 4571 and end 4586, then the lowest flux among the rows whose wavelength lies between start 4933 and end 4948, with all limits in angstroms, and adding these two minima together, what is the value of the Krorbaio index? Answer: 1.18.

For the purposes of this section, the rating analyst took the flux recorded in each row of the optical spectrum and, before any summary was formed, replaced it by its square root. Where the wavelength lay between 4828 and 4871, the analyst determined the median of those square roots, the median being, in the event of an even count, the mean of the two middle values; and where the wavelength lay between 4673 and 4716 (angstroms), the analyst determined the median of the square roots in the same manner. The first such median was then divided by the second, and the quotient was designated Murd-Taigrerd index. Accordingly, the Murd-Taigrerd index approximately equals 1.00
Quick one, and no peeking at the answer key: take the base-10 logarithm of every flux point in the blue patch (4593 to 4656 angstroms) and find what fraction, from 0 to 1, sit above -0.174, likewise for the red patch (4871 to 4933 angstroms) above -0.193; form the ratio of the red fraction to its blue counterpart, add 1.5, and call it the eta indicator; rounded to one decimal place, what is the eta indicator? 3.0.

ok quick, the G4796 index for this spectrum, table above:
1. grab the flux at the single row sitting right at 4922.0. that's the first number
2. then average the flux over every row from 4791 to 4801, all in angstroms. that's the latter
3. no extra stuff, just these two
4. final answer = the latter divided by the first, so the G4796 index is 1.22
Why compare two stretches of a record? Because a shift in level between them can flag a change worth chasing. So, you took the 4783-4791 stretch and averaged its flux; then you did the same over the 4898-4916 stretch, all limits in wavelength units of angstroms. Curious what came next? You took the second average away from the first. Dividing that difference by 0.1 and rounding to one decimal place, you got -0.2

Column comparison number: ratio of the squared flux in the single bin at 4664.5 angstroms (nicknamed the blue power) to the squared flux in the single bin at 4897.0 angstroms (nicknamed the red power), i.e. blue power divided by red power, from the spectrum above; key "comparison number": 0.95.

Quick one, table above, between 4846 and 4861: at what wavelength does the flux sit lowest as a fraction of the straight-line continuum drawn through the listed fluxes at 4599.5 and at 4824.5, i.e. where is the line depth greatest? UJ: 4859.5 angstroms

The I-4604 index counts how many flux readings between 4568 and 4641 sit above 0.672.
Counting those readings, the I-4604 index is 10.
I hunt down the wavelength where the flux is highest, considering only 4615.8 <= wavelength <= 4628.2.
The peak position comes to 4622.0 angstroms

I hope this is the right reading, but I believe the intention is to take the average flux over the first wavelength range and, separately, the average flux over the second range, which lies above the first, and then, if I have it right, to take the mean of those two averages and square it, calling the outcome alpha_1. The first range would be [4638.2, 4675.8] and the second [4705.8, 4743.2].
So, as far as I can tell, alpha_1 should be 0.425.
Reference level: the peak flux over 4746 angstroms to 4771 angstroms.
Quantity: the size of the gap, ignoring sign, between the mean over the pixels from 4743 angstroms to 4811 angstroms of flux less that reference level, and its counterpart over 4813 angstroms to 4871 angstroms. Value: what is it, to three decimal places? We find 0.017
